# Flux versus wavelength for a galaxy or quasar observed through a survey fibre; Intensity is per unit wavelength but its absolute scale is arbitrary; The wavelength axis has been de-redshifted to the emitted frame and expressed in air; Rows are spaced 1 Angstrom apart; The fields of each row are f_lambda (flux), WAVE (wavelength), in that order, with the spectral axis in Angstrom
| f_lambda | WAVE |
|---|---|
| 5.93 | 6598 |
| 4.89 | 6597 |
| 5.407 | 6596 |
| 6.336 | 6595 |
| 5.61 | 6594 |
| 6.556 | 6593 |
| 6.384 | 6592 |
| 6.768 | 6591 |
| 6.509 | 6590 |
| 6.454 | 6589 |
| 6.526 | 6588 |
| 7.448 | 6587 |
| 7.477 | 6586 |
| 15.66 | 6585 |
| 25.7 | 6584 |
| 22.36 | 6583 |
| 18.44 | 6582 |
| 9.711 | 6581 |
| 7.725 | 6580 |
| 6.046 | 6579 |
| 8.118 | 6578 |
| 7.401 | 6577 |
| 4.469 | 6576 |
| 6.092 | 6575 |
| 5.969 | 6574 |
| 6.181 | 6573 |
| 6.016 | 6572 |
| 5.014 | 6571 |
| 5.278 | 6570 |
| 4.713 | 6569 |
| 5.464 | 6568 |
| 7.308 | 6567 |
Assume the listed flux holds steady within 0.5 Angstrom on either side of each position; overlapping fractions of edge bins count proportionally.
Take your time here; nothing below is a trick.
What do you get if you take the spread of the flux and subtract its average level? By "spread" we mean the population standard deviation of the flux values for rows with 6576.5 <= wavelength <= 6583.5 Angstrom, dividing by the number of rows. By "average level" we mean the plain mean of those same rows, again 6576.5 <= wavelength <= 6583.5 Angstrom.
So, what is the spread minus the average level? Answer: -5.5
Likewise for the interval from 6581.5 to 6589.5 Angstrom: -6.5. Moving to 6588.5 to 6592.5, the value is -6.4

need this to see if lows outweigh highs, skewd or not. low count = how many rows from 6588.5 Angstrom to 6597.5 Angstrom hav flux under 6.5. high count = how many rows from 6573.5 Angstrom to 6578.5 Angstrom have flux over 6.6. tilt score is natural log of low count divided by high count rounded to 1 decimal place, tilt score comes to 1.1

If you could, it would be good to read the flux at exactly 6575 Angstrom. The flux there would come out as 6.092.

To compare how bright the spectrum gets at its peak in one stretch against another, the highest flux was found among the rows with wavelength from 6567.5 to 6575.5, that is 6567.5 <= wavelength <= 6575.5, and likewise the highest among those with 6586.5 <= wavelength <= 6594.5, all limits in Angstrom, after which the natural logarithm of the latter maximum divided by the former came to 0.2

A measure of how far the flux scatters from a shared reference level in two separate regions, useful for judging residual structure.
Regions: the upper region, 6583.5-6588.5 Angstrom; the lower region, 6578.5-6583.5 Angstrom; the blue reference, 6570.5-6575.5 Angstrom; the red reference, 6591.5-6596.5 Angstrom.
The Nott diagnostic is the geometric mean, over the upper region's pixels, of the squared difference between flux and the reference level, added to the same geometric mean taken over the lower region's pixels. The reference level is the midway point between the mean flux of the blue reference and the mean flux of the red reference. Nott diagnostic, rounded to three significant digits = 15.9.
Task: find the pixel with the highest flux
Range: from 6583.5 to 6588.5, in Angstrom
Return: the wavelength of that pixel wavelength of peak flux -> 6584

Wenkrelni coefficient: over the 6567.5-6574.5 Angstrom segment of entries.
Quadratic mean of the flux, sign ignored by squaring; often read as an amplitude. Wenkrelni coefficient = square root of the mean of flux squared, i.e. 5.5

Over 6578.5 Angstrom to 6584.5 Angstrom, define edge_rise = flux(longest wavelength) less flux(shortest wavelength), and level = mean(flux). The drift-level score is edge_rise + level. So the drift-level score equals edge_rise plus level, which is 34.7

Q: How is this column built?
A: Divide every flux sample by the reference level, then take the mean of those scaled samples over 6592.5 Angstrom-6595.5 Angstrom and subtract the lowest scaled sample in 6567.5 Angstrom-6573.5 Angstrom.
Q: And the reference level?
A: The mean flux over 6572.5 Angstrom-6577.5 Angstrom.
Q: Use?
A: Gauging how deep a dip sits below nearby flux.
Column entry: 0.24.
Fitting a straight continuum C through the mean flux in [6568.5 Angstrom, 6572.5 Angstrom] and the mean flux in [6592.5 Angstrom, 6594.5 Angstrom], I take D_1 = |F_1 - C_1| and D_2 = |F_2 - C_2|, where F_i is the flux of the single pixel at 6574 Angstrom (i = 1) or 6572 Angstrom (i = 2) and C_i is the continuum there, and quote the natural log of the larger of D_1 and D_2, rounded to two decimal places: -0.35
